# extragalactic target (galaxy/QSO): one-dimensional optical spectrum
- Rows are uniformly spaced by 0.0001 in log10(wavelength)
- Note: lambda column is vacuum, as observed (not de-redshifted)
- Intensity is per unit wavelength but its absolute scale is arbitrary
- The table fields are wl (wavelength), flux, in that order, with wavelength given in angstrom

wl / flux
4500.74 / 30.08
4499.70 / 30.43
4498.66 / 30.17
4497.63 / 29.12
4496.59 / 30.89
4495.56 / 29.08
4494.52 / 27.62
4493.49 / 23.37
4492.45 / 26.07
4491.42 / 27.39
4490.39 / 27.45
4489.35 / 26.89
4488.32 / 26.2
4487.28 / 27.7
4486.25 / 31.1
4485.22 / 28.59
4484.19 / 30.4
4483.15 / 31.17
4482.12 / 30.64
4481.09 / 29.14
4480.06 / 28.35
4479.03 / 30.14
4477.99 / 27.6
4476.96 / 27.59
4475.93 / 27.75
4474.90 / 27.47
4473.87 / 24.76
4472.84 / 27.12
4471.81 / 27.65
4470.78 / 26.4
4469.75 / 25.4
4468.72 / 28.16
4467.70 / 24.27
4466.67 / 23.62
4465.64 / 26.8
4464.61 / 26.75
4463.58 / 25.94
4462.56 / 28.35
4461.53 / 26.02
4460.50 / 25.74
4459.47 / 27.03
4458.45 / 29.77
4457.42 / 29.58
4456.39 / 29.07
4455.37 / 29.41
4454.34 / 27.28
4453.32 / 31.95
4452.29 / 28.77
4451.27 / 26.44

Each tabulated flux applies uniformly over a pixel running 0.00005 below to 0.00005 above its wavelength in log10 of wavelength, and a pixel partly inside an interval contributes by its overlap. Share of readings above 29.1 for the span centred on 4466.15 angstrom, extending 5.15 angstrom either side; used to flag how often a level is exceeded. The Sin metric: 0.0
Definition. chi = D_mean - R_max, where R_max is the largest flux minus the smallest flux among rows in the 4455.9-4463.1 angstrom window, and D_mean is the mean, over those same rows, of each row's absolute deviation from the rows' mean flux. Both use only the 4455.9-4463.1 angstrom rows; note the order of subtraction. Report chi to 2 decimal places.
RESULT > -2.60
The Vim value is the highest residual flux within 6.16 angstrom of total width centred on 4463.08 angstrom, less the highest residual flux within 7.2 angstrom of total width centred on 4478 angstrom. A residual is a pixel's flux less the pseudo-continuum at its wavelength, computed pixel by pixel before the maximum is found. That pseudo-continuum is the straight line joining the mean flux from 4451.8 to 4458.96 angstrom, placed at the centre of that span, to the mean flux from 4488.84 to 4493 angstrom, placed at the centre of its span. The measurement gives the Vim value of -2.9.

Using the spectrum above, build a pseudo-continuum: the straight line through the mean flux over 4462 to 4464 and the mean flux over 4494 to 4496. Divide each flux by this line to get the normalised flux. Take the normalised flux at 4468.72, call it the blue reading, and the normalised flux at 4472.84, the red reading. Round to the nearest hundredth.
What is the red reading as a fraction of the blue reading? 0.96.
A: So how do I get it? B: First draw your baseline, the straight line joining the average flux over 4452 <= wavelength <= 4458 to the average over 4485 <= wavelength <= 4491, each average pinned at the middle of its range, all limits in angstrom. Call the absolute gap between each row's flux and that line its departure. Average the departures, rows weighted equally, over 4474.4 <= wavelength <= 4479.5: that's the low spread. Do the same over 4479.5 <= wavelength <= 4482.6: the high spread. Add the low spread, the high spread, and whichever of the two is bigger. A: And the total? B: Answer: 3.3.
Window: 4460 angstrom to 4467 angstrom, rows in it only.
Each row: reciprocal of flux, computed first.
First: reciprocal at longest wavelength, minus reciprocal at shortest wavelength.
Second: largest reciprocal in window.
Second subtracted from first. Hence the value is -0.039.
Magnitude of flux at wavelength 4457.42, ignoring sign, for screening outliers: 29.6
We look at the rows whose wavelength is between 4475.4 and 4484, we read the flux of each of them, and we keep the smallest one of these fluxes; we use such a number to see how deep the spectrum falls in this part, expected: 27.59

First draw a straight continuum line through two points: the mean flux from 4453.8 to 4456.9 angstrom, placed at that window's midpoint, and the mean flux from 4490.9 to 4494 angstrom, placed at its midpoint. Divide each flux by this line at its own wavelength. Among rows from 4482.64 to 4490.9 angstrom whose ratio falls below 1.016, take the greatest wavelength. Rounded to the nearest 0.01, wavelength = 4488.32 angstrom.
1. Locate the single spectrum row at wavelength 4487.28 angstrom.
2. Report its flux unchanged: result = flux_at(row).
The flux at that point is 27.7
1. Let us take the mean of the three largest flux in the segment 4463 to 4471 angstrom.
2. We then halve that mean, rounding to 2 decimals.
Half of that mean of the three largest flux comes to 13.62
